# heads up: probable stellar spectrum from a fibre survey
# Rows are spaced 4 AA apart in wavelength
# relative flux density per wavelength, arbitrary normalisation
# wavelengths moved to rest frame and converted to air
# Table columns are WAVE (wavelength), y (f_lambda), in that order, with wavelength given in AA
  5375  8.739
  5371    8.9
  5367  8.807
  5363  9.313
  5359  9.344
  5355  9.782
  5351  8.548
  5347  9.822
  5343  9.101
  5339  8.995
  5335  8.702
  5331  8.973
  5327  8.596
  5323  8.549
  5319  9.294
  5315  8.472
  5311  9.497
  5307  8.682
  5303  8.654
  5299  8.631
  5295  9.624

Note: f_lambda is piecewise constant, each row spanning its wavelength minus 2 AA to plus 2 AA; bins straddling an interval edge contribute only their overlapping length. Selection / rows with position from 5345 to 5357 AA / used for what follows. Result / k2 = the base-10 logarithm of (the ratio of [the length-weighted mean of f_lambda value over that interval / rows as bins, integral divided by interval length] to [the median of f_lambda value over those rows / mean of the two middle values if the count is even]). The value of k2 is -0.018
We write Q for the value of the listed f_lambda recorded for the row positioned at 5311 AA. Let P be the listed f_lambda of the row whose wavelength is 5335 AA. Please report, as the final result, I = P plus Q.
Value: 18.2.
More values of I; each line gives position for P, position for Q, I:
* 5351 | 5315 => 17.0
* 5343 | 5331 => 18.1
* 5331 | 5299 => 17.6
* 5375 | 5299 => 17.4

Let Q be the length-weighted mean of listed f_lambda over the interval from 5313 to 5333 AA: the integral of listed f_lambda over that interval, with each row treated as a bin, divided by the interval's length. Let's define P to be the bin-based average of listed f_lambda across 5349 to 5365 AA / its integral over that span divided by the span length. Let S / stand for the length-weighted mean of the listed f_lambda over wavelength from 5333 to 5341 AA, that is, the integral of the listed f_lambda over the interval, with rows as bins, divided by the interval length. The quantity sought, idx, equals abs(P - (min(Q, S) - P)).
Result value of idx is 9.7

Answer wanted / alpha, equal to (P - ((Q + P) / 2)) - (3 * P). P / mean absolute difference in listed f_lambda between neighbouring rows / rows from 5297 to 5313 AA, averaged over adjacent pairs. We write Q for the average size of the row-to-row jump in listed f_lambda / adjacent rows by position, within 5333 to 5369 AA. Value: -1.0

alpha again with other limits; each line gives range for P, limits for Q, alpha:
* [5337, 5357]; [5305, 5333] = -2.4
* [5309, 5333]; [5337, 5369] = -1.8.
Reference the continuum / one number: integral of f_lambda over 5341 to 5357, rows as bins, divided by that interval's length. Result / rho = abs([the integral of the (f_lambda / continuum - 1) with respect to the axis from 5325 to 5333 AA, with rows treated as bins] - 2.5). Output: 2.95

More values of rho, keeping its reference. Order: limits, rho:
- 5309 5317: 2.78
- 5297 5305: 3.08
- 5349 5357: 2.63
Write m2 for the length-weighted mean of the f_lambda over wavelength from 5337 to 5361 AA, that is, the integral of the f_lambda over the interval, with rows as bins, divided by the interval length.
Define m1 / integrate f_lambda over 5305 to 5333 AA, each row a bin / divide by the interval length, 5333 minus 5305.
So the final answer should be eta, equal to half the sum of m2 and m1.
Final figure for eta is 9.07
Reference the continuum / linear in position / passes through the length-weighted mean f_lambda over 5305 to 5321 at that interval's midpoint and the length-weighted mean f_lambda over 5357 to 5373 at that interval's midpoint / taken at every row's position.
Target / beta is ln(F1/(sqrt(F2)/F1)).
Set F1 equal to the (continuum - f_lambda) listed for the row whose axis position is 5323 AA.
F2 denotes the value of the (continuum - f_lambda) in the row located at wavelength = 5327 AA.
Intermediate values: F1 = 0.46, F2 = 0.42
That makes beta -1.13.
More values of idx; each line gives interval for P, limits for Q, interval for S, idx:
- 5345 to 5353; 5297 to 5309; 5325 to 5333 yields 9.7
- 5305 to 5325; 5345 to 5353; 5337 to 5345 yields 8.7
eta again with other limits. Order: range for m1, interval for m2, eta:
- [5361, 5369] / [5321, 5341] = 8.91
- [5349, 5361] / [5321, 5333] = 8.97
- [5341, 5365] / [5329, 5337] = 9.08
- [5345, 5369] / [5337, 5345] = 9.16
